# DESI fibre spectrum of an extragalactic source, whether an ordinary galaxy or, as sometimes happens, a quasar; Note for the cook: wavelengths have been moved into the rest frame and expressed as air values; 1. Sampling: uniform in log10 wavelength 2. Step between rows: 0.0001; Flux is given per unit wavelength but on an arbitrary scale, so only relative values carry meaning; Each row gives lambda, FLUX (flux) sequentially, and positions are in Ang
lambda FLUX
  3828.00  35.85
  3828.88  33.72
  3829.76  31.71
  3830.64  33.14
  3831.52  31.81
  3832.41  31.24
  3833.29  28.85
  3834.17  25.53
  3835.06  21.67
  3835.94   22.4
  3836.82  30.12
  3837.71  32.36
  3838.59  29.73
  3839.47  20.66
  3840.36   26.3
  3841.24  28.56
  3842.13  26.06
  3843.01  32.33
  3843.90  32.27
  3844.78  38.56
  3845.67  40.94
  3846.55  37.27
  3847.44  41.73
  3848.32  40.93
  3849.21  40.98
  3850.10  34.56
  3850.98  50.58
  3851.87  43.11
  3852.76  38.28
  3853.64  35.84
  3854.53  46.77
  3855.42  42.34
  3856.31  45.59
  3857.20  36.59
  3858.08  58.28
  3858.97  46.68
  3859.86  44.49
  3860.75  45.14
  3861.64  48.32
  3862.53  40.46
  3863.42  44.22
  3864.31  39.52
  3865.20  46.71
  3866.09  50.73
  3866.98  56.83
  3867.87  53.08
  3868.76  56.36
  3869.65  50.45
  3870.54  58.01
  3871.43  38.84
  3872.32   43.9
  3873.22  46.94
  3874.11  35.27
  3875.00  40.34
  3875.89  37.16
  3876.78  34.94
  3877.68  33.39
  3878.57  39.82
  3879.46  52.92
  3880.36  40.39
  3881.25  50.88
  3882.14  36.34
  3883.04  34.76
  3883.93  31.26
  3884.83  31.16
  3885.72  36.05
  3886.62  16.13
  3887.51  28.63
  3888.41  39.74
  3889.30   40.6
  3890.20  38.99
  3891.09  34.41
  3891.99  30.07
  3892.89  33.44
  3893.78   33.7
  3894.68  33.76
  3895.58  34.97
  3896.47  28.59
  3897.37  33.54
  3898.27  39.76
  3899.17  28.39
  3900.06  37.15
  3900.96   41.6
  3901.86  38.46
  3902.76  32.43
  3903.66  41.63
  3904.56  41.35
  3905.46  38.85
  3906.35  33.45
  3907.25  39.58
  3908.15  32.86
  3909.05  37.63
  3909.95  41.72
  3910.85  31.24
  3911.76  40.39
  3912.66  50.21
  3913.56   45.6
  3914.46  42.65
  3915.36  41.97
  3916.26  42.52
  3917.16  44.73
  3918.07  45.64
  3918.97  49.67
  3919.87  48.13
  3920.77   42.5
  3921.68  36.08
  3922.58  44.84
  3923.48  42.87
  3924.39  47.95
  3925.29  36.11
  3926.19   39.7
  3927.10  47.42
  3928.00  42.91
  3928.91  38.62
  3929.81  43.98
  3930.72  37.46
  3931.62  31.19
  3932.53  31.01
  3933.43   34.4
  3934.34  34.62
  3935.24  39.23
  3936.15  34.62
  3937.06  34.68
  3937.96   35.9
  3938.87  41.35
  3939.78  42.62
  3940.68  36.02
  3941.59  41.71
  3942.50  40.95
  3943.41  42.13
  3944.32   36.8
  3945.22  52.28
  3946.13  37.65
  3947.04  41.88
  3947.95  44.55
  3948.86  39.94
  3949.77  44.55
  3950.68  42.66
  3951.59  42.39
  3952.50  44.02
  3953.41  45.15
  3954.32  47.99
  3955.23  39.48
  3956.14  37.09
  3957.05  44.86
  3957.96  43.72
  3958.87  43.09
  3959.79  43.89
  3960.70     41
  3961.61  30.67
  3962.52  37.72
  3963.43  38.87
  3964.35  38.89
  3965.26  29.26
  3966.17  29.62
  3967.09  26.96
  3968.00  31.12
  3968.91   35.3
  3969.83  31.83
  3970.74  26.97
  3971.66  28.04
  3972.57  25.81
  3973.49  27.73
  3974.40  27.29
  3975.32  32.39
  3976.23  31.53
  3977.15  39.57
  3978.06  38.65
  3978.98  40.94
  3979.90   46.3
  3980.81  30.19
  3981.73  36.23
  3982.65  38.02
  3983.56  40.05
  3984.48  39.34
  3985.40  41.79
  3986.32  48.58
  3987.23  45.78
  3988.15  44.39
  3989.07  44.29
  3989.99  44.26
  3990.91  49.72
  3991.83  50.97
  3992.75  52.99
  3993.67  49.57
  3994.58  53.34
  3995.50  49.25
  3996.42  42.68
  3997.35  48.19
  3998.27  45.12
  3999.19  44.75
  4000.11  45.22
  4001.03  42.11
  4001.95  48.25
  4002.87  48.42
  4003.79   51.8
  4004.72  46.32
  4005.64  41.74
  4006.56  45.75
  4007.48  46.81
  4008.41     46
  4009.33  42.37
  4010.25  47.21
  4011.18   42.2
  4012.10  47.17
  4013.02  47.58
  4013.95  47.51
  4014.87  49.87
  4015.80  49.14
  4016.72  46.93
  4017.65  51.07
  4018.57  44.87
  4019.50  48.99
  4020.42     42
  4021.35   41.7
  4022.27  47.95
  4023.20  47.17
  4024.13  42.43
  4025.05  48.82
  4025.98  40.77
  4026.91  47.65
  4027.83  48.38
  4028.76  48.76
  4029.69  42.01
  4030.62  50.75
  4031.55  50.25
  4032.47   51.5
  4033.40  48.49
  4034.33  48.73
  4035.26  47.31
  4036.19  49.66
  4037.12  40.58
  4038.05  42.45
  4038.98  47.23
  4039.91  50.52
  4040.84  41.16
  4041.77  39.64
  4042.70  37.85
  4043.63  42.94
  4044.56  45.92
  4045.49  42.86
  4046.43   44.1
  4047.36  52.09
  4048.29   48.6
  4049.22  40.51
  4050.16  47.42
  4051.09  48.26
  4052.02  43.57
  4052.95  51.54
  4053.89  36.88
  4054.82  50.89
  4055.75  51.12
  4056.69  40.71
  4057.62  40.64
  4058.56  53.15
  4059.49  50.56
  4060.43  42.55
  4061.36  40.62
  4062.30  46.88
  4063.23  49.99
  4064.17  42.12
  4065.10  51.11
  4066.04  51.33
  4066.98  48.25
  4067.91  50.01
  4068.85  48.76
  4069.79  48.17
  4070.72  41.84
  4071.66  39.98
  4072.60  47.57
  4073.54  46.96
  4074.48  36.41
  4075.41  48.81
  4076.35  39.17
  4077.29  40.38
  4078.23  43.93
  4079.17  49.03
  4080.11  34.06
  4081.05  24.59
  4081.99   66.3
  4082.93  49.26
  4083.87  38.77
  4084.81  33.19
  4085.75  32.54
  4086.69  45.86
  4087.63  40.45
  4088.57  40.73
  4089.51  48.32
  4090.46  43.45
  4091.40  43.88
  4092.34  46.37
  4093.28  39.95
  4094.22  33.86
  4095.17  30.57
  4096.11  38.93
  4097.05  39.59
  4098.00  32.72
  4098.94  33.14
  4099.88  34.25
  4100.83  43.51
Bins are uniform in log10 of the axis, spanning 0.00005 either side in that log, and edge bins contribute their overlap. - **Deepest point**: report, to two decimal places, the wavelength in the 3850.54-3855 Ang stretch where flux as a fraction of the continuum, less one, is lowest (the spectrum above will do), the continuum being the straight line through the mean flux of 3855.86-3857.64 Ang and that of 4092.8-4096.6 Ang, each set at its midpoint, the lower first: 3853.64 Ang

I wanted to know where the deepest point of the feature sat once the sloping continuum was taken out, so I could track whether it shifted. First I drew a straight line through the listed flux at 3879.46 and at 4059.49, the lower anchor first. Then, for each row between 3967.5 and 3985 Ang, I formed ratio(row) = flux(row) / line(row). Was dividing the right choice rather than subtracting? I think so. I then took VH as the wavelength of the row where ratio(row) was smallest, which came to 3972.57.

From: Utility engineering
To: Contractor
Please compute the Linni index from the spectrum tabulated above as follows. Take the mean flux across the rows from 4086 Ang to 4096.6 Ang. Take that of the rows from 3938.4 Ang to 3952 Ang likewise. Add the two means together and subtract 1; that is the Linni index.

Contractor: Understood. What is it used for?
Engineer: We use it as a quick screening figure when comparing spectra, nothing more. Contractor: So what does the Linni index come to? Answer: 82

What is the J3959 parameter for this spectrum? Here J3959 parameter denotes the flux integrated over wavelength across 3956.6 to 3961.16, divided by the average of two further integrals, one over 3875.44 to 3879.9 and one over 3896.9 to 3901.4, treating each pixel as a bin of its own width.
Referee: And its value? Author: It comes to 1.16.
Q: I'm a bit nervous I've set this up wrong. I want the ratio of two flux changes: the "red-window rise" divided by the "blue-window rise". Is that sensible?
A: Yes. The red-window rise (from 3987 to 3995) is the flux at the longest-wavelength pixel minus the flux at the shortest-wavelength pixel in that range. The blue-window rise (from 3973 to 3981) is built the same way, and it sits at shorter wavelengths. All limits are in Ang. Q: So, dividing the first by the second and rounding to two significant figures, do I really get 3.1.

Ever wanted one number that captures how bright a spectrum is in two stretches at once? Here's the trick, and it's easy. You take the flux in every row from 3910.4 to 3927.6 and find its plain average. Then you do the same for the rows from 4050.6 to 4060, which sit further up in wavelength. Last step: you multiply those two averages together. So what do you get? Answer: 2017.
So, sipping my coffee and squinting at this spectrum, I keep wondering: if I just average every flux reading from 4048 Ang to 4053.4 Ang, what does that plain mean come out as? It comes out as 46.6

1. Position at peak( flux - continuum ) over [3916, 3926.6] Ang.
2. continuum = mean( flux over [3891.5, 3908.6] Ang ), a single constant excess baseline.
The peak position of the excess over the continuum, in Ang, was 3918.97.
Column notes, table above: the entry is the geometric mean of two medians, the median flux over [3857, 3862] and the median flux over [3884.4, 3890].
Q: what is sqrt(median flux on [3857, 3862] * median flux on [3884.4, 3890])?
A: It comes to 39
